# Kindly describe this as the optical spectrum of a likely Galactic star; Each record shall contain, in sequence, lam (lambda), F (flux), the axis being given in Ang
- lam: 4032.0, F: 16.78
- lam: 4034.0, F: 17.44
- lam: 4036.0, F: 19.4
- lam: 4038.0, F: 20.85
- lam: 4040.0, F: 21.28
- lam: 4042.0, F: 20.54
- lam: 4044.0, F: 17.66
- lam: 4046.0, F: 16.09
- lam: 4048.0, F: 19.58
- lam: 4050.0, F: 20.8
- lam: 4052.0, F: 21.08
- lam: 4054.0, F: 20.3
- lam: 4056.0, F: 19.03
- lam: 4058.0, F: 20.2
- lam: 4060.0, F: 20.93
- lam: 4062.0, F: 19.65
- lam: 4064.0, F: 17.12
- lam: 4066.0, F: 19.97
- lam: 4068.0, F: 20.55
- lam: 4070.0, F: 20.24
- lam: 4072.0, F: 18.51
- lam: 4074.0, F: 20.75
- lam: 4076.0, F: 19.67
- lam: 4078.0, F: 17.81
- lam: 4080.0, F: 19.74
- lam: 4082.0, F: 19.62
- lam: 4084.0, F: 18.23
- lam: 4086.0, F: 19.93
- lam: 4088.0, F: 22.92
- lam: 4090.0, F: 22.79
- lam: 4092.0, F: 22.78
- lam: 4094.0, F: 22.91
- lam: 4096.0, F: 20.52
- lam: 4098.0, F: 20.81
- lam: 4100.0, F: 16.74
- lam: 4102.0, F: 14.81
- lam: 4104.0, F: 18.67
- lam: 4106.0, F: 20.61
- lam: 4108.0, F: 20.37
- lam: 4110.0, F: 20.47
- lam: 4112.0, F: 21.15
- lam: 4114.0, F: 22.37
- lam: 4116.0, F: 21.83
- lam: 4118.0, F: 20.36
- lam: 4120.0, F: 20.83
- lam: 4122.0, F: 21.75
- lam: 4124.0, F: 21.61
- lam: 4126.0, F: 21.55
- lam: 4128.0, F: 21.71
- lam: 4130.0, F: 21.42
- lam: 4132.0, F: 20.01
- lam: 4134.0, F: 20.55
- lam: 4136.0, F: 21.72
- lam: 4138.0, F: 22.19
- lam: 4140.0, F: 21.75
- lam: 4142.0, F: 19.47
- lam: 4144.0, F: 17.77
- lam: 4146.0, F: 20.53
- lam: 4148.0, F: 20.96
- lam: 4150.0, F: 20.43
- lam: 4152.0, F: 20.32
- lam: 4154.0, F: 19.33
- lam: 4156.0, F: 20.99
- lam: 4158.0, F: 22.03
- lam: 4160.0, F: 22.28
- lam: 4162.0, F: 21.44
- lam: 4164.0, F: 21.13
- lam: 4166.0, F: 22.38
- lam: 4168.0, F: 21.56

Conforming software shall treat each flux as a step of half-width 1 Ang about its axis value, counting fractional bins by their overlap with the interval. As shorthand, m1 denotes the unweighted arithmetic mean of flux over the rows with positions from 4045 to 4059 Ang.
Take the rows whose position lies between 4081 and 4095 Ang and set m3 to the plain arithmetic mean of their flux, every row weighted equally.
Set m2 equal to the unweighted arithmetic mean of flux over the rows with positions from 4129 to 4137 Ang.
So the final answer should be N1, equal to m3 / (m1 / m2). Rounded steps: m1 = 19.6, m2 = 20.9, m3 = 21.3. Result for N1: 22.8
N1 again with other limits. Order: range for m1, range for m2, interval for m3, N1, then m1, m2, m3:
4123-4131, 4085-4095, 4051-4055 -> 21.4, 21.6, 22.3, 20.7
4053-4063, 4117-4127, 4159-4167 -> 23.1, 20.0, 21.2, 21.8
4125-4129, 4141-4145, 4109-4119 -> 18.3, 21.6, 18.6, 21.2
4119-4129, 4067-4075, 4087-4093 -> 21.3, 21.5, 20.0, 22.8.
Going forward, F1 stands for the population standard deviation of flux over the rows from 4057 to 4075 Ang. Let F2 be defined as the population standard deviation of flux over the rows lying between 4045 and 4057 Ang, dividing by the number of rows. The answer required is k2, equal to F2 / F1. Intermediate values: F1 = 1.2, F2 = 1.67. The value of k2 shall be 1.4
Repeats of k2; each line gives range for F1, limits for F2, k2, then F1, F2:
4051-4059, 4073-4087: 1.3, 0.7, 0.94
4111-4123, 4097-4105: 3.3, 0.7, 2.23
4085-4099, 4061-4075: 1.0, 1.2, 1.20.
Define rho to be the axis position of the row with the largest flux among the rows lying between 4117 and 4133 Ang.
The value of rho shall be 4122.0 Ang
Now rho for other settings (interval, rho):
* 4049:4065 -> 4052.0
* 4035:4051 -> 4040.0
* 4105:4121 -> 4114.0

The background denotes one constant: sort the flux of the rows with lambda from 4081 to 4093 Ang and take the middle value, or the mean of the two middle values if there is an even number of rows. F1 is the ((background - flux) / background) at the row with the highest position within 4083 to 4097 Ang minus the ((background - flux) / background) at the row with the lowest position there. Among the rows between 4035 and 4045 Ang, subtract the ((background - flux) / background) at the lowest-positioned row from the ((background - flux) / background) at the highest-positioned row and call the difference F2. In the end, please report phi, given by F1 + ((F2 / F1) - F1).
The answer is -0.8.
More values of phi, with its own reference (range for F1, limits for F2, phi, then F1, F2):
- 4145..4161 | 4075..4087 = 0.1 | -0.08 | -0.01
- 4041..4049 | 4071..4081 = -1.3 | 0.04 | -0.06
